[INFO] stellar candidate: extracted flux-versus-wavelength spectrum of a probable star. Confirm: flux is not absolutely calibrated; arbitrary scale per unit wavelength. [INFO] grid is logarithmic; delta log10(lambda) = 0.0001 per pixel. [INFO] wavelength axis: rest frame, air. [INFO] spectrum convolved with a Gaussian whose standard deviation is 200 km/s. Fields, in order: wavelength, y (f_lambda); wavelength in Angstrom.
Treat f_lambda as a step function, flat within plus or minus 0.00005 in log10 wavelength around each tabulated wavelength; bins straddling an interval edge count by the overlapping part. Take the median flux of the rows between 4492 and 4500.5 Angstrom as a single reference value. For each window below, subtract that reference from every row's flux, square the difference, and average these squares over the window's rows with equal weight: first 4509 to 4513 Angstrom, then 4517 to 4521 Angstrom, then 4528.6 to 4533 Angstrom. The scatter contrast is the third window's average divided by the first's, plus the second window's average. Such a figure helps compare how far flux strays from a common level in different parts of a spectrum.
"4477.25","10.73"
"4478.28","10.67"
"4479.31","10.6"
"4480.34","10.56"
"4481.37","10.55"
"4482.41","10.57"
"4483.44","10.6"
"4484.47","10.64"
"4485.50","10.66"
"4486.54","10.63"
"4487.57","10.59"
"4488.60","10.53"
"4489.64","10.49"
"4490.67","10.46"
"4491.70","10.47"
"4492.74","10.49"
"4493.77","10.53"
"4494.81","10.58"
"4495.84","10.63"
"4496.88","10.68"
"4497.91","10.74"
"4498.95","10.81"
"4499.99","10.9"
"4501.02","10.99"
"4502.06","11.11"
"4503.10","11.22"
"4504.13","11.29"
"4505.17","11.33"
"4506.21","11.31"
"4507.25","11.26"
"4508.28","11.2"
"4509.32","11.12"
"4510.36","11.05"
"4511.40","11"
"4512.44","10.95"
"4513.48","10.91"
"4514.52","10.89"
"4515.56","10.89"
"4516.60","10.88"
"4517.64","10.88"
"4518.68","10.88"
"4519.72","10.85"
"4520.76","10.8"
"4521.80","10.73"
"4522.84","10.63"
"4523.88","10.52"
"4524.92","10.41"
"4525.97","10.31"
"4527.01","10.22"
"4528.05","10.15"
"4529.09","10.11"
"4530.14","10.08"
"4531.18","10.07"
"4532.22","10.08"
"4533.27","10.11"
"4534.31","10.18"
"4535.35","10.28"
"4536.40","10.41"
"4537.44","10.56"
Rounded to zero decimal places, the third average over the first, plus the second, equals 2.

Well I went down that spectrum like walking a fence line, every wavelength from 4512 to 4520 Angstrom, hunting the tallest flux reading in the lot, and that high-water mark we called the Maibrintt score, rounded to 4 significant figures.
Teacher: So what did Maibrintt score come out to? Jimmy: 10.95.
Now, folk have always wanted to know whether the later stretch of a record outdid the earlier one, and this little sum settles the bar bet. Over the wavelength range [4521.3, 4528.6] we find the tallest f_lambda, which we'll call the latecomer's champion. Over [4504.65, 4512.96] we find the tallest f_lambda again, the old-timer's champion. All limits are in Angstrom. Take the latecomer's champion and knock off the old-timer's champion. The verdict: -0.6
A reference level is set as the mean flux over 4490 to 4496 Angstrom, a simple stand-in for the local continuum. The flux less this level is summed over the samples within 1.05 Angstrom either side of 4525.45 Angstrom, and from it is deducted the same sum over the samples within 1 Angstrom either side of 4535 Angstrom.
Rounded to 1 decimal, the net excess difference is 0.3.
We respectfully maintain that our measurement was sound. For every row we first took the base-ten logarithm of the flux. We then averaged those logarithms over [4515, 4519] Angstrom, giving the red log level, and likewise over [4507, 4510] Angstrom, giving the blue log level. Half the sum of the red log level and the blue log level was 1.043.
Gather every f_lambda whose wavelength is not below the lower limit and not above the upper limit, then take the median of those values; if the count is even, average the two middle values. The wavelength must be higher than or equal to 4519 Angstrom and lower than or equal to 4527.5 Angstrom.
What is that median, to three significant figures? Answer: 10.6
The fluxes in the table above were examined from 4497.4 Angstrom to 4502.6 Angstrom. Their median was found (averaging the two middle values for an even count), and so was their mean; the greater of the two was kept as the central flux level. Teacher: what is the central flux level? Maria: 10.9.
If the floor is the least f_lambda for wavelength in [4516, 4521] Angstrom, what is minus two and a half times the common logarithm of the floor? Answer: -2.58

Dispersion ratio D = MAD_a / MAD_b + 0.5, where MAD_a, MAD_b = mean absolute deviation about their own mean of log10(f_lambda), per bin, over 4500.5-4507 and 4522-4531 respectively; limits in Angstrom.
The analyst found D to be 1.10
